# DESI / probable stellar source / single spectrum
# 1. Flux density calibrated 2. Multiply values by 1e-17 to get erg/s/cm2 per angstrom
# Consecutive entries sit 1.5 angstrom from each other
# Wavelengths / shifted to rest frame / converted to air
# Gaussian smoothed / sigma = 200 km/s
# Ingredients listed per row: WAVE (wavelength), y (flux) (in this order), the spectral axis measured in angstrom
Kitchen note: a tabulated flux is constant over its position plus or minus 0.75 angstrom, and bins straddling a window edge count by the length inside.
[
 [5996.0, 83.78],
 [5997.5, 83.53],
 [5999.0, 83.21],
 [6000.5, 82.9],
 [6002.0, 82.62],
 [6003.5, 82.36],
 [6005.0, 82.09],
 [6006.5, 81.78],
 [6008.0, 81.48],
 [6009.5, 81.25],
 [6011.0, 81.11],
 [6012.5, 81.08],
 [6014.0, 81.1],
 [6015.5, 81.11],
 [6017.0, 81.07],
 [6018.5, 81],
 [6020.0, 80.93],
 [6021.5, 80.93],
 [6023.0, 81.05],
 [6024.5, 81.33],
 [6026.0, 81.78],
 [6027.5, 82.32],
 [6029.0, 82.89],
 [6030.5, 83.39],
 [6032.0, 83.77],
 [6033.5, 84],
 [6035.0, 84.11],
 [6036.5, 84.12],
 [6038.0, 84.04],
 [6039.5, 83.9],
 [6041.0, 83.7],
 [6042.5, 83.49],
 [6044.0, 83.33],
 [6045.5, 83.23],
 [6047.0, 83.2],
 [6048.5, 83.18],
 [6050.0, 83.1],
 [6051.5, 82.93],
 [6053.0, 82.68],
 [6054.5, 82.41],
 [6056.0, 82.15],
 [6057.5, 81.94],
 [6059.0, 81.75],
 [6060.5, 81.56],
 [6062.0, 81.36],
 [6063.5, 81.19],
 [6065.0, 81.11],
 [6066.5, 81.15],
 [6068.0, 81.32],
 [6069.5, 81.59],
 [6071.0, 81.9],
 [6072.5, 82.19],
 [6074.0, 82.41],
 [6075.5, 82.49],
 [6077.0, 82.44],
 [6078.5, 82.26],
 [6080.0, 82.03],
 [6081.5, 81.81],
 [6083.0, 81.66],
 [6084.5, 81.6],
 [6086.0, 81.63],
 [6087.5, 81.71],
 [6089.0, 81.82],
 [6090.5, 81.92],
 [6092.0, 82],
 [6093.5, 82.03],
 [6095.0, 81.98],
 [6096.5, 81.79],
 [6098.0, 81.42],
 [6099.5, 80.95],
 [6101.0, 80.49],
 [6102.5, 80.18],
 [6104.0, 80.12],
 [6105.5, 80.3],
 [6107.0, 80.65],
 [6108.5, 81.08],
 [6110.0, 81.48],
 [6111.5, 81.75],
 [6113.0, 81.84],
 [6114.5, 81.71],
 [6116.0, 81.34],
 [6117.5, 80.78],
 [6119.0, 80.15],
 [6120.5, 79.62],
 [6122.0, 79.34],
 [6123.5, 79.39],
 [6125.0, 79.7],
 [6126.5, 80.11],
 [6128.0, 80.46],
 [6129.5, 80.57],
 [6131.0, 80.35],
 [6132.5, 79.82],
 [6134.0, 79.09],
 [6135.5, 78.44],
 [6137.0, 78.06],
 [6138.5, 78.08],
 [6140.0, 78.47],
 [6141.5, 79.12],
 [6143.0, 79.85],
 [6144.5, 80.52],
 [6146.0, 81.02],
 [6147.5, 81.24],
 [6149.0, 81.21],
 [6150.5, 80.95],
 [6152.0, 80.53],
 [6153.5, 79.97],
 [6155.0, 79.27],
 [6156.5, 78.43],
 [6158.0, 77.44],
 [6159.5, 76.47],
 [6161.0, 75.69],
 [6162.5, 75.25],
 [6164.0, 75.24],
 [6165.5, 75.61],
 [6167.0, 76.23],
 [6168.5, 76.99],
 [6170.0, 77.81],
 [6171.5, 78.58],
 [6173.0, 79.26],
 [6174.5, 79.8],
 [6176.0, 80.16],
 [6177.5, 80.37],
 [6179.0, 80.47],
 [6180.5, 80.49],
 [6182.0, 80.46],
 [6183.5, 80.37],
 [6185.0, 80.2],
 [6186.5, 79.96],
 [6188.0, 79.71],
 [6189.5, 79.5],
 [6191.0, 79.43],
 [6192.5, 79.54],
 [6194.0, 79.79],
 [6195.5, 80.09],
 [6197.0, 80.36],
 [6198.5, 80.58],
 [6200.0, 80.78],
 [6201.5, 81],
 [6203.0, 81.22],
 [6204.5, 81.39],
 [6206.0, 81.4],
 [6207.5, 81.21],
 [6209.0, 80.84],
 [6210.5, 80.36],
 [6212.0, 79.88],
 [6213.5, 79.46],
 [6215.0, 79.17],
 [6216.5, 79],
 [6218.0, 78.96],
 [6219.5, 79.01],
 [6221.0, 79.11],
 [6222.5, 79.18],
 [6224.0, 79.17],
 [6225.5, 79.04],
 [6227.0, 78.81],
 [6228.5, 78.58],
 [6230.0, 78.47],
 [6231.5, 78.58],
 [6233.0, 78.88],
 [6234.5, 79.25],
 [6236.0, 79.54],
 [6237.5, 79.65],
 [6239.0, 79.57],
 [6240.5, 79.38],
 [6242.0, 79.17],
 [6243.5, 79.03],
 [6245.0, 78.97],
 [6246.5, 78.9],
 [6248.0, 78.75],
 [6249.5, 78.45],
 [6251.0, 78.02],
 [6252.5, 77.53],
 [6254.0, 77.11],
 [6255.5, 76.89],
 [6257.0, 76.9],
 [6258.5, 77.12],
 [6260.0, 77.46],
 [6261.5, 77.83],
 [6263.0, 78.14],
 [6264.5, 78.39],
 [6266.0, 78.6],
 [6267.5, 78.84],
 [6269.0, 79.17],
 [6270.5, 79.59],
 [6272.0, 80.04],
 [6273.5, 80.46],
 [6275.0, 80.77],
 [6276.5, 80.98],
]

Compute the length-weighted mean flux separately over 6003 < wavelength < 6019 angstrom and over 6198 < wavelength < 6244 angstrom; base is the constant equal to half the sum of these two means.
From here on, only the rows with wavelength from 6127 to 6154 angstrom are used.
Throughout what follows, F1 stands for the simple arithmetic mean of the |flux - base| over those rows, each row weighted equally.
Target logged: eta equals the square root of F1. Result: 0.96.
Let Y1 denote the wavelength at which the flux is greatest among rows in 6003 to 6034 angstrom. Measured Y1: 6033.5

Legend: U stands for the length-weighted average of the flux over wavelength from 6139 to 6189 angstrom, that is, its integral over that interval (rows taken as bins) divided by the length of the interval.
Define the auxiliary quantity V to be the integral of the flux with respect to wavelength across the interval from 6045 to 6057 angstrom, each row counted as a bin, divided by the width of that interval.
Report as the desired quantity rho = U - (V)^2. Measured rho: -6782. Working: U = 79.0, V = 83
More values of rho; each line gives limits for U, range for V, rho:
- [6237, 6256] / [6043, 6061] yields -6752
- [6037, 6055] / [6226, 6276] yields -6111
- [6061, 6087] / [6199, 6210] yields -6494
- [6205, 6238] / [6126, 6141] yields -6214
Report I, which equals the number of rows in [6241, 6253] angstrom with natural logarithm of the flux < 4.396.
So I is 8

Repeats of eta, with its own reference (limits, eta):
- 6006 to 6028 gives 0.87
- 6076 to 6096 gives 1.18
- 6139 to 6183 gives 1.35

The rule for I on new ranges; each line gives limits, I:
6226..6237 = 7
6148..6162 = 8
